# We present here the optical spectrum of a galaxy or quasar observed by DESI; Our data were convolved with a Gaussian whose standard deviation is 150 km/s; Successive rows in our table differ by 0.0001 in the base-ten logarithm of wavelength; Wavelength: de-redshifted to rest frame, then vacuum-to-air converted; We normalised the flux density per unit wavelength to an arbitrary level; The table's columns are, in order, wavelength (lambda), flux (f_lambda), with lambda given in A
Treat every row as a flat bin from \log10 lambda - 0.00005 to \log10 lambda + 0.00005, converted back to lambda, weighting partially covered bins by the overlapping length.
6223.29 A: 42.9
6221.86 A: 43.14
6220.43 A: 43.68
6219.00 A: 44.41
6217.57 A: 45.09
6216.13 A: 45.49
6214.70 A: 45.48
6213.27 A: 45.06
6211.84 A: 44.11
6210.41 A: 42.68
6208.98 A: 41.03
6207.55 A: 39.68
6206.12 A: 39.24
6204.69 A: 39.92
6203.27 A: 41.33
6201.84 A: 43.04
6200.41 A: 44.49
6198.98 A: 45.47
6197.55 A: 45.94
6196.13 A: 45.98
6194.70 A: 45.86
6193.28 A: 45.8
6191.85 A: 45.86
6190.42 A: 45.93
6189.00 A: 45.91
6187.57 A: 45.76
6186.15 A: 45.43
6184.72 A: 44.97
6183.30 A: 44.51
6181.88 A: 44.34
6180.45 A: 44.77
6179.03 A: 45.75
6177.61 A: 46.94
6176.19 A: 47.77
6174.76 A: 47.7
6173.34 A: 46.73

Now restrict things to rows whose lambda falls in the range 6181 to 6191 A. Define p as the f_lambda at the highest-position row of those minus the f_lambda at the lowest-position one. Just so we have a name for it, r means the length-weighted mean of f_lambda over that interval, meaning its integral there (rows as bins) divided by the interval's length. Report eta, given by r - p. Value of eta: 44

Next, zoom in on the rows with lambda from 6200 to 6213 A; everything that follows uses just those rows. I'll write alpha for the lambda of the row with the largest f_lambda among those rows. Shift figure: 6200.41 A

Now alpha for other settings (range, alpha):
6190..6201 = 6196.13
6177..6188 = 6177.61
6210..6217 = 6216.13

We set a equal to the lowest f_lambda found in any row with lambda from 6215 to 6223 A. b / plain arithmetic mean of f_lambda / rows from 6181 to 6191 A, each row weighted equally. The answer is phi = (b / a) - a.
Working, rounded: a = 43.14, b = 45.3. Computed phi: -42.1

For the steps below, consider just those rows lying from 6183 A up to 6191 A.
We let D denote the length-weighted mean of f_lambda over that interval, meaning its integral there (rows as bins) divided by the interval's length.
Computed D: 45.5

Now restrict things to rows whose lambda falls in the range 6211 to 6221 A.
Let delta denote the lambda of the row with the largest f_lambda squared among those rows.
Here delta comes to 6216.13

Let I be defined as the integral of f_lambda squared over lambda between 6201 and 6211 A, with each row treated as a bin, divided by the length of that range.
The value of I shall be 1684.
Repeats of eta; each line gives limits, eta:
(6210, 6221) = 44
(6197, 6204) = 49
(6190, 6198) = 46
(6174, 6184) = 49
